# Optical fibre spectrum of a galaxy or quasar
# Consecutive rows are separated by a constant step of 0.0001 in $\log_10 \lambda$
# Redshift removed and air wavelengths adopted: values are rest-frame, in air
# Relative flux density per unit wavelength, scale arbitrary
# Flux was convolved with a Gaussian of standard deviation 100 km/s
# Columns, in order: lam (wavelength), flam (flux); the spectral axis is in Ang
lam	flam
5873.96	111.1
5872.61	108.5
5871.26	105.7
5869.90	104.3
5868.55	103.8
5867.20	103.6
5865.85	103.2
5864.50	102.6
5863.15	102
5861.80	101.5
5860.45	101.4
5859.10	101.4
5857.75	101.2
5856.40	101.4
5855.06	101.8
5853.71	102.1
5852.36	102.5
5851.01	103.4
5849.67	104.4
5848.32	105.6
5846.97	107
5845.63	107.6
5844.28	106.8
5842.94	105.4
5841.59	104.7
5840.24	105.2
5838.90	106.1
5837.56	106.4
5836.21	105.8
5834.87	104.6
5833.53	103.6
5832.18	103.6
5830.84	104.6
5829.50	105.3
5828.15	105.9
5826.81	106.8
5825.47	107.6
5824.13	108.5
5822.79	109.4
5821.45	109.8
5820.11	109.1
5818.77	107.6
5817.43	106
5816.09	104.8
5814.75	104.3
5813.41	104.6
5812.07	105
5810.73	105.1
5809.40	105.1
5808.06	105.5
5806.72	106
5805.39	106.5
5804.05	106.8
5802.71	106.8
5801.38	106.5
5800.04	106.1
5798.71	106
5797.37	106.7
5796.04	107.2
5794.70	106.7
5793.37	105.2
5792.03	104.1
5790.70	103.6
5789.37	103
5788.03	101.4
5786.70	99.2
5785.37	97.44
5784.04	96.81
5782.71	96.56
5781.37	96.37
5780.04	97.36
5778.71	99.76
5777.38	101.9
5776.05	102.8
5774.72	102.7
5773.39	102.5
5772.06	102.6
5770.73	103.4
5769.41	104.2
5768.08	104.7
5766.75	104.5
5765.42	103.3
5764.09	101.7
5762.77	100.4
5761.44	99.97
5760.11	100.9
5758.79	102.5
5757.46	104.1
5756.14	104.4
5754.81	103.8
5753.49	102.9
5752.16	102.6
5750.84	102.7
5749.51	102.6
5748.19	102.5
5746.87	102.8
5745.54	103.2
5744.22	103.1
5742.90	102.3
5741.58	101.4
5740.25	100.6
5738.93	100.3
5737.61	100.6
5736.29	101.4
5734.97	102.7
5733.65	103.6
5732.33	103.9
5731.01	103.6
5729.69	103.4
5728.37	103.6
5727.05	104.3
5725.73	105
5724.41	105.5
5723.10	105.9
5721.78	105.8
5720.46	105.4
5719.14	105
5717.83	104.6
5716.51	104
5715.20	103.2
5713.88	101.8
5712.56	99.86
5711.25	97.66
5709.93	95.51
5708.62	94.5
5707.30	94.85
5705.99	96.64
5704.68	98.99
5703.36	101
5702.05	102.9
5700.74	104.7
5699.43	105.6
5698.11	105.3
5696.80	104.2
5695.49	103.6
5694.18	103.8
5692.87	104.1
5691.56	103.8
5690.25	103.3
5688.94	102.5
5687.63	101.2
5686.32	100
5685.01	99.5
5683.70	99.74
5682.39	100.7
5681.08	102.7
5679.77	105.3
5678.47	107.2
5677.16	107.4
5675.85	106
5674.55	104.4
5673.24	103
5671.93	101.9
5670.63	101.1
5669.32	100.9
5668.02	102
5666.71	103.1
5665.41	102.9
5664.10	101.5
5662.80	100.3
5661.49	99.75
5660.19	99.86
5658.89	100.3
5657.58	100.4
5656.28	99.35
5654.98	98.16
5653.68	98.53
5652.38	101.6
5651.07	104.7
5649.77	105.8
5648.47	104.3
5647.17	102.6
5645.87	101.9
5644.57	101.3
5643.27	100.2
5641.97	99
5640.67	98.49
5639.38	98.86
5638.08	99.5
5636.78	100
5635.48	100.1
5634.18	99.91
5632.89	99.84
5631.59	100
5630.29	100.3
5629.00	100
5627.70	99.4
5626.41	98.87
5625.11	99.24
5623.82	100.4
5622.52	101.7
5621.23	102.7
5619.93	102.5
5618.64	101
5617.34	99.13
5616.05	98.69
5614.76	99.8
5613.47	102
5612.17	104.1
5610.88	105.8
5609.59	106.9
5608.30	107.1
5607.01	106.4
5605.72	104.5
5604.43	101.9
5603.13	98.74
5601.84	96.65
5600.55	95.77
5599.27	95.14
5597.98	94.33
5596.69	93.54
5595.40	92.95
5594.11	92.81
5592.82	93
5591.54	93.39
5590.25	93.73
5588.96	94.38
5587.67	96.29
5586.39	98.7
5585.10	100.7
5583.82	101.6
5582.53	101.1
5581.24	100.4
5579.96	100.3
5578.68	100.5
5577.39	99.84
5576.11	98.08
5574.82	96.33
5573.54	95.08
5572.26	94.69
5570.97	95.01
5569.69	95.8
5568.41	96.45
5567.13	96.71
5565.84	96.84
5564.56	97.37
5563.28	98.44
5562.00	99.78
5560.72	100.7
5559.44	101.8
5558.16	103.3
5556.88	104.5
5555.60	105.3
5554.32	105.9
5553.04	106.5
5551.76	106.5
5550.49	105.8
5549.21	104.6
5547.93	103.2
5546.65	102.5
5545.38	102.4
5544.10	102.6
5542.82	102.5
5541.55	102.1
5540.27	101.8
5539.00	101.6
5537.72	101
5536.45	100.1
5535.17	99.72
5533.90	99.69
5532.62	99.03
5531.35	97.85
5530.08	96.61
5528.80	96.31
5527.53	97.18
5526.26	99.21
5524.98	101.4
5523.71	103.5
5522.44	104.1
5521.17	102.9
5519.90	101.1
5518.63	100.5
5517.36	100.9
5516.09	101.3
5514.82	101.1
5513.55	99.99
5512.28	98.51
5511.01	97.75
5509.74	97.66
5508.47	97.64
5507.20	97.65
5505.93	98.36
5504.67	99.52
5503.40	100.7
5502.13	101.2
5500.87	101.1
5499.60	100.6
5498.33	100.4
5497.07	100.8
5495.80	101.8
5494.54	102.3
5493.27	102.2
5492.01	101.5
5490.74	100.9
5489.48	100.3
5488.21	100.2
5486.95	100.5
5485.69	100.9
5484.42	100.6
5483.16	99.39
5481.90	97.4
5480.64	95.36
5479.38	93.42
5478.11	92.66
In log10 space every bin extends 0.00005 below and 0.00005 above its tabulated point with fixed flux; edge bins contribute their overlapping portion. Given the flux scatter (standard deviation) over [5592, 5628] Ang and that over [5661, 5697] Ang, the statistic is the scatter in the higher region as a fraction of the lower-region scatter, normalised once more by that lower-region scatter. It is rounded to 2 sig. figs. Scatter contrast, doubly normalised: 0.11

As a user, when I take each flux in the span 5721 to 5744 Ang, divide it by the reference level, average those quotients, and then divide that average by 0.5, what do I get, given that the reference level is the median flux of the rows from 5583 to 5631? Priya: 2.08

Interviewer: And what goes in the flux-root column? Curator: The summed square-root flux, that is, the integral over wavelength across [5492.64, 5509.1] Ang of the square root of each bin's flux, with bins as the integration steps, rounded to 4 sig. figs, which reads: 164.9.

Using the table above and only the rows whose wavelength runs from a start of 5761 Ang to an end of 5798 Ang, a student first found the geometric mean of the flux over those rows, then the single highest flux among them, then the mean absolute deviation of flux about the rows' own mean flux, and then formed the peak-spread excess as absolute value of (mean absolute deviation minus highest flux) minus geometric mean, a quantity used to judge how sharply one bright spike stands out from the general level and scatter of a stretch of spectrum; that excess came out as 2.7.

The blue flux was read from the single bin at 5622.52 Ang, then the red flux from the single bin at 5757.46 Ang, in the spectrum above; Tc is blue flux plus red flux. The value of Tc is 206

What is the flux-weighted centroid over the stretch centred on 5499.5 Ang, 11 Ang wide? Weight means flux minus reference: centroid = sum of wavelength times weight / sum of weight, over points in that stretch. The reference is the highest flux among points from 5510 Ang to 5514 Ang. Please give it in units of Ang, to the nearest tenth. 5497.7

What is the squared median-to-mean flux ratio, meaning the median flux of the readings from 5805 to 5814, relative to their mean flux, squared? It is 0.99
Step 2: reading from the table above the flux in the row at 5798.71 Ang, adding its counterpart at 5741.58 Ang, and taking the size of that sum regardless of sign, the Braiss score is 207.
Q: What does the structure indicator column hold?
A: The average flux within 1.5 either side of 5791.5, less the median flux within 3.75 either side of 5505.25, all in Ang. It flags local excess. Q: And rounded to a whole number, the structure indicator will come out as 5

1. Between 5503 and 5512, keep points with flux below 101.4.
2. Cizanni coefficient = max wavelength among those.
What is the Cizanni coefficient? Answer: 5511.01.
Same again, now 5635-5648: 5644.57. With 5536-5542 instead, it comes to 5537.72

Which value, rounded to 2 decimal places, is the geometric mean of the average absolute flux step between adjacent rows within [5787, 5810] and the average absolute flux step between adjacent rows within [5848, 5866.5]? 0.54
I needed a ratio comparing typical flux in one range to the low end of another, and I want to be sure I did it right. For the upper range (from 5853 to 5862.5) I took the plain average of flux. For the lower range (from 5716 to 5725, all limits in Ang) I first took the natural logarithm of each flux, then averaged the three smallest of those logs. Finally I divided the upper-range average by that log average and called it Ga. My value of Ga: 21.8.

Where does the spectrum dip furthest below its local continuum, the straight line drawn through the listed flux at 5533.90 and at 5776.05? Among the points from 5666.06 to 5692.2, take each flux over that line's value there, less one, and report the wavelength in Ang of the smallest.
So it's 5685.01 Ang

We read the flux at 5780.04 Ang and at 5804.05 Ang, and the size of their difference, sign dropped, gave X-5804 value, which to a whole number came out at 9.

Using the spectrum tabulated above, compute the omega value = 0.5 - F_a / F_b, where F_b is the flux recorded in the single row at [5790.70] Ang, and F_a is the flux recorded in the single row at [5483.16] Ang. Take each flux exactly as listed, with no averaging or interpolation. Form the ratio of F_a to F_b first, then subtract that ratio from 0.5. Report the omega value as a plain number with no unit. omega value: -0.459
